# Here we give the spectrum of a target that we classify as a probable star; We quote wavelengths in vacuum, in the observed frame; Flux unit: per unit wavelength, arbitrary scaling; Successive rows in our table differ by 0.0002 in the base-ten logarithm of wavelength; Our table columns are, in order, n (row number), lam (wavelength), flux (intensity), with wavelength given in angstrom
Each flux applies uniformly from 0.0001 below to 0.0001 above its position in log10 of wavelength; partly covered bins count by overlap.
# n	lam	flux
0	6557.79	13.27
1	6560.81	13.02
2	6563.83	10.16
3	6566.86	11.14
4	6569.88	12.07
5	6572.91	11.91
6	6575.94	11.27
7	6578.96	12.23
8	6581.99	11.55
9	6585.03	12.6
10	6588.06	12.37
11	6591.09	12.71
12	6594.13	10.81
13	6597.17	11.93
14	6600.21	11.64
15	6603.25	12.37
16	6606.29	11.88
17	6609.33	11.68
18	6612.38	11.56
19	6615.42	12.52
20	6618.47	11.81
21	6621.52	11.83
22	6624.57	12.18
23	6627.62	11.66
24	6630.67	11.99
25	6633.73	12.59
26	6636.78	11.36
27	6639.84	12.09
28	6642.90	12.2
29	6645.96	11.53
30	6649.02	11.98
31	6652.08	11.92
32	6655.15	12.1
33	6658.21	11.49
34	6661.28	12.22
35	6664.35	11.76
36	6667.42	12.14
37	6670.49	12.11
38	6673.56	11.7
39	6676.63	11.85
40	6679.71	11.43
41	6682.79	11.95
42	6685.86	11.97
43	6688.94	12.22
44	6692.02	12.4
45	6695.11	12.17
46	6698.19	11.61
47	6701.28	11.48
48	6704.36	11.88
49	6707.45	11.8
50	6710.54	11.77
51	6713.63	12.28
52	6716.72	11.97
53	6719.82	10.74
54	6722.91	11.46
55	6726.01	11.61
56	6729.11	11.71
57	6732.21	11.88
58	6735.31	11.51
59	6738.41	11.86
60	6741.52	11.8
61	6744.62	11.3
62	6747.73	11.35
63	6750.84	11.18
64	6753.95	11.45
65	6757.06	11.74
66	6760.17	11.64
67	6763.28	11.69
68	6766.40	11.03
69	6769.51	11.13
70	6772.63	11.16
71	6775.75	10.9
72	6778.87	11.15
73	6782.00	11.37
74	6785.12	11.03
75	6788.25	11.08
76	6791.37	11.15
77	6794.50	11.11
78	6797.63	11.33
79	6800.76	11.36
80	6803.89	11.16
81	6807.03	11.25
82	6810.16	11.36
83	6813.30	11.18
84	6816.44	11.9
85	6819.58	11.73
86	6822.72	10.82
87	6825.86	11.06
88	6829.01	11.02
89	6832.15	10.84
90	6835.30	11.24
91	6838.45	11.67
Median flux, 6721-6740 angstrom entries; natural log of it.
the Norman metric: 2.456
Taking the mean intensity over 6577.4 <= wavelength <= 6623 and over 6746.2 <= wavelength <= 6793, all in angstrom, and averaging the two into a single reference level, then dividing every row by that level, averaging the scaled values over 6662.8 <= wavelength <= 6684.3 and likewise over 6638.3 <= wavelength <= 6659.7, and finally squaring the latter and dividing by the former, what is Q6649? 1.03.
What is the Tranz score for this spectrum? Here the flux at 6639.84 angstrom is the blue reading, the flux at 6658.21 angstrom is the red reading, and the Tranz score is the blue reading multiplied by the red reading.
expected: 139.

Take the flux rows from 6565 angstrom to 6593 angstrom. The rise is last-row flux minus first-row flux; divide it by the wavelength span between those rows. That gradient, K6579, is 0.065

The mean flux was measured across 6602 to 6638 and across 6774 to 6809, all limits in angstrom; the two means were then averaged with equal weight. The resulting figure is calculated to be 11.6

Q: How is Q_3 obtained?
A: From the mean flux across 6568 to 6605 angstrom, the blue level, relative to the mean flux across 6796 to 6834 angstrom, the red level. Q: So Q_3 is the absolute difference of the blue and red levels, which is 0.7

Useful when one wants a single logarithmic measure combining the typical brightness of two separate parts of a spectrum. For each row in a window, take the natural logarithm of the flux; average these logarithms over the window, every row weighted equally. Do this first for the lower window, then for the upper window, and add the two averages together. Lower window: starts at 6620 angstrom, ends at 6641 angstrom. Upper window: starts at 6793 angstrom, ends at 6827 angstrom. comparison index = 4.91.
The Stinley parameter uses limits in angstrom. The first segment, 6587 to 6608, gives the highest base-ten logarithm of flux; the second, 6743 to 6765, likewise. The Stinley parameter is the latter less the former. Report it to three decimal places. -0.034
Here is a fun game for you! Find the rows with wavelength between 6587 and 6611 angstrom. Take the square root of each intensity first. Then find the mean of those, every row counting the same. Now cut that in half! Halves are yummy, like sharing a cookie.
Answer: 1.73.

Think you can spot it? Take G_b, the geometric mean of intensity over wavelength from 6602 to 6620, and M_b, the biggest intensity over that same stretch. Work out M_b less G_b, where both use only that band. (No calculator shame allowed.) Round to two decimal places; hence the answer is 0.56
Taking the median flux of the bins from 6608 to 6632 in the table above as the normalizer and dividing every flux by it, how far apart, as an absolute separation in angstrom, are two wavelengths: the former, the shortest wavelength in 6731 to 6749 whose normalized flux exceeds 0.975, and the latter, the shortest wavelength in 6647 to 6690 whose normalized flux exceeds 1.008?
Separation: 83.2 angstrom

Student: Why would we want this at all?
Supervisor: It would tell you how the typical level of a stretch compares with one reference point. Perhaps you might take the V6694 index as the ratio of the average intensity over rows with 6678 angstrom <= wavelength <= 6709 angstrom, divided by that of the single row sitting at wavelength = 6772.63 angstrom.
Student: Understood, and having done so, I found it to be 1.07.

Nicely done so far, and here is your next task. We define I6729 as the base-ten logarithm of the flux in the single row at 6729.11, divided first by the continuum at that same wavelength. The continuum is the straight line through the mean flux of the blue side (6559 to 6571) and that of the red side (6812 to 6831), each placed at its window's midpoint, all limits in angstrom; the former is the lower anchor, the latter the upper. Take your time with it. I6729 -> 0.012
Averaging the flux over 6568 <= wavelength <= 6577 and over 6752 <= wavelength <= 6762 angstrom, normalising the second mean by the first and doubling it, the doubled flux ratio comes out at 1.98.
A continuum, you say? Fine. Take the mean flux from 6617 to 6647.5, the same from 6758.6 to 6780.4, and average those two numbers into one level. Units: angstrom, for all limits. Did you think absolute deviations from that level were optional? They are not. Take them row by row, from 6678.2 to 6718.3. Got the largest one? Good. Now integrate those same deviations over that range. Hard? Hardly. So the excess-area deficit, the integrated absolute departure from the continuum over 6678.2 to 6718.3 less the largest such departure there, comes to 14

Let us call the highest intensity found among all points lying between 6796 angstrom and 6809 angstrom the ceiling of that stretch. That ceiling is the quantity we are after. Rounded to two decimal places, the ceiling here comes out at 11.36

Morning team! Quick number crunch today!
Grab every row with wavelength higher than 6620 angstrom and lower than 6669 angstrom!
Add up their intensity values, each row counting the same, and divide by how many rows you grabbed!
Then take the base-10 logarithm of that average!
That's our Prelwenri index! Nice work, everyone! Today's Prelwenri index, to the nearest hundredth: 1.08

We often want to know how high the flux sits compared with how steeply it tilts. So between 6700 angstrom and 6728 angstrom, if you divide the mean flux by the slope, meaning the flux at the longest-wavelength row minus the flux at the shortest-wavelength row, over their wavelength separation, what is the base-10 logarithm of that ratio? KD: 3.35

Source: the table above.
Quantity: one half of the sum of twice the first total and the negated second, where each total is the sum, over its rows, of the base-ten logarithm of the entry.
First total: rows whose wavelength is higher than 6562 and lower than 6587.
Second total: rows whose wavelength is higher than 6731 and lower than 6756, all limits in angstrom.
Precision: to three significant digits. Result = 4.27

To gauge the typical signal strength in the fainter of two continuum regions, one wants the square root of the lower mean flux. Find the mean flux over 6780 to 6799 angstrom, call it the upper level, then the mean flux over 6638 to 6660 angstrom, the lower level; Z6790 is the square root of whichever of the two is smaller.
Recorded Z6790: 3.34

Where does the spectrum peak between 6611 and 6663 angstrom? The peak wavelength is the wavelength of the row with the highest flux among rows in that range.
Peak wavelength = 6633.73 angstrom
